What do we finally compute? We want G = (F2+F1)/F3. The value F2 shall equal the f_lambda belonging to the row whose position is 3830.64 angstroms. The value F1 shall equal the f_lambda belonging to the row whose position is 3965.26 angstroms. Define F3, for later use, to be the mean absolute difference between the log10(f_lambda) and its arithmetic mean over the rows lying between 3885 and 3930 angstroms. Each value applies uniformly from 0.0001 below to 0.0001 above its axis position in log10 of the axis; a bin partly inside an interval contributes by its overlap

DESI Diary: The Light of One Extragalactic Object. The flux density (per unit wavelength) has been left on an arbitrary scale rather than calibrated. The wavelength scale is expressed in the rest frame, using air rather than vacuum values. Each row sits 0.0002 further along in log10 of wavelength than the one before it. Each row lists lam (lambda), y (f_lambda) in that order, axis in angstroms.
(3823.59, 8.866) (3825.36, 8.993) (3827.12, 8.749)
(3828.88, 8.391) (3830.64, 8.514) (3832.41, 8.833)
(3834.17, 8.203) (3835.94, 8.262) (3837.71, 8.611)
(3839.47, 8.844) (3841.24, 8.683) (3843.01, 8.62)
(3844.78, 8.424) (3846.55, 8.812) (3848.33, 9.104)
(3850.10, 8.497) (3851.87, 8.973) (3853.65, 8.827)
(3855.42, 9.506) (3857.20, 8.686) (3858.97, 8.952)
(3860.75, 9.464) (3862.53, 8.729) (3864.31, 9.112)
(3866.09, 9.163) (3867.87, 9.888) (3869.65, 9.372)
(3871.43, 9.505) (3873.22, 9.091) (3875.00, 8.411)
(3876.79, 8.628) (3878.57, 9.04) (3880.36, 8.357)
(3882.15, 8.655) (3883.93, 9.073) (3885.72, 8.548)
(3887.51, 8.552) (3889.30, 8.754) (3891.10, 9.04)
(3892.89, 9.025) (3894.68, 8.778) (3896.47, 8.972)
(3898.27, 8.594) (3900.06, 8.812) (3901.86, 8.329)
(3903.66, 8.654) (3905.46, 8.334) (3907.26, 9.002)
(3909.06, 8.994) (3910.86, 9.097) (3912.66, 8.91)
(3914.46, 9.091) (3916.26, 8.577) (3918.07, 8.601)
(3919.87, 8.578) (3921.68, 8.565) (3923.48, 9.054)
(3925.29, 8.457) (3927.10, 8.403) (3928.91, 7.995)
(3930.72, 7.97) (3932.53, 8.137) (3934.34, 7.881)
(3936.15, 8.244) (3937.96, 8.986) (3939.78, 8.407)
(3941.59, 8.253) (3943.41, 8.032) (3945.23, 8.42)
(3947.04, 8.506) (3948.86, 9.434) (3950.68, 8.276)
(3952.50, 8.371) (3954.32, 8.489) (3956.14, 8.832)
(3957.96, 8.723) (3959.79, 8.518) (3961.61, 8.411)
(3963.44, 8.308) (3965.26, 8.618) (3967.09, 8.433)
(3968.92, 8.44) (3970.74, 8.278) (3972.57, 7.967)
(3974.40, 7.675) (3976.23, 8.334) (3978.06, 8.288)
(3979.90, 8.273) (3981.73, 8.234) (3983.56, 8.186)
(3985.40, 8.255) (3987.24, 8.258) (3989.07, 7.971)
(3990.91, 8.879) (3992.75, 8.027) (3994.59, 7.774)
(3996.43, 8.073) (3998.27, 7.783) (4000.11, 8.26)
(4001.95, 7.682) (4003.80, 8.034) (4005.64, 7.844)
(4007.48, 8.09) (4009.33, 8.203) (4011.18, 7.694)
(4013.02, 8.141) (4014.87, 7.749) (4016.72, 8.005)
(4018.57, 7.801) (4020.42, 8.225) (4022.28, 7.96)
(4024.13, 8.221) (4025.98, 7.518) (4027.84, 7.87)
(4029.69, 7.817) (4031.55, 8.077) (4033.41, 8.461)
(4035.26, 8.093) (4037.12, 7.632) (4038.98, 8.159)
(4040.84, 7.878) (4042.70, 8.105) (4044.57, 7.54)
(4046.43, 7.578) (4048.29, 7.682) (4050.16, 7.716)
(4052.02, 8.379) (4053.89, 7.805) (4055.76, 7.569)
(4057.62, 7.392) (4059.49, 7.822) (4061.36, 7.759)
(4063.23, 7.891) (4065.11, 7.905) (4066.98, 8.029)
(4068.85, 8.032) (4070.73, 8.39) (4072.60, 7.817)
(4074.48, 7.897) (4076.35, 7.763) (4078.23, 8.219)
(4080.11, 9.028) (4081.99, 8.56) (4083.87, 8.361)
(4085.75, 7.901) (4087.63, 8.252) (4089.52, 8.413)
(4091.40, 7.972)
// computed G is 1417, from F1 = 8.618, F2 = 8.514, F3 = 0.0121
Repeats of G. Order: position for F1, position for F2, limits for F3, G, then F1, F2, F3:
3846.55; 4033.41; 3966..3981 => 1644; 8.812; 8.461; 0.0105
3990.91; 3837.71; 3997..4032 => 1728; 8.879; 8.611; 0.0101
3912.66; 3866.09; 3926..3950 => 1145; 8.91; 9.163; 0.0158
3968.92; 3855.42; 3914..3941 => 1188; 8.44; 9.506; 0.0151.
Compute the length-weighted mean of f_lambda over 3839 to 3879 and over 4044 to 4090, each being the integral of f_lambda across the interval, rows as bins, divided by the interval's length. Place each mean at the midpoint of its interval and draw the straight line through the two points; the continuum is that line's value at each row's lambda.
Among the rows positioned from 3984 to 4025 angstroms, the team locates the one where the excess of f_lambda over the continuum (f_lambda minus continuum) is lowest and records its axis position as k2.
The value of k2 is 4001.95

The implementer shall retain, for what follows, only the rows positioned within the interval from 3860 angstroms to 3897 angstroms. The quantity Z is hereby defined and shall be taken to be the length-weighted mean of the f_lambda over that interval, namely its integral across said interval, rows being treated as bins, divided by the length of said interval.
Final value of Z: 9.0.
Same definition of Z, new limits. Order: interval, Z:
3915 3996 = 8.4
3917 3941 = 8.4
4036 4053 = 7.9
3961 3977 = 8.3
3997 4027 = 8.0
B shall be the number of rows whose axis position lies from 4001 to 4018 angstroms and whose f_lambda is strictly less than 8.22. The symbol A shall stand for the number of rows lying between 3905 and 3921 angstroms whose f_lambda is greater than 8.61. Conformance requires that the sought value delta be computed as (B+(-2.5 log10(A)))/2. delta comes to 3.6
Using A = 5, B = 9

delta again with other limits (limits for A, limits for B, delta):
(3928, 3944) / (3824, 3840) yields 0.5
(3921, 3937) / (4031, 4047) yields 4.0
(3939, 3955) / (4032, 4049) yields 4.0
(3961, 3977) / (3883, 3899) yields 0.0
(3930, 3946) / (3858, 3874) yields 0.0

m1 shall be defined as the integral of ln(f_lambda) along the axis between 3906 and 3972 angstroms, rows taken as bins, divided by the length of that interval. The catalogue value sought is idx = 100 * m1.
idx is 214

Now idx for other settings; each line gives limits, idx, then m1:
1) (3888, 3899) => 218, 2.18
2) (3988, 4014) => 208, 2.08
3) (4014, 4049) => 207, 2.07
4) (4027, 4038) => 208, 2.08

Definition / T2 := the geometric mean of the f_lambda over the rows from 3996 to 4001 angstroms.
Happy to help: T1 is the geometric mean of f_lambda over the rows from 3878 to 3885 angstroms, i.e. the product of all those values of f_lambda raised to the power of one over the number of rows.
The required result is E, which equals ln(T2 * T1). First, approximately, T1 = 8.8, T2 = 8.0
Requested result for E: 4.26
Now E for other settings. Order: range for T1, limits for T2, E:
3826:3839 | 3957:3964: 4.28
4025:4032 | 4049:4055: 4.13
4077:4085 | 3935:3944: 4.27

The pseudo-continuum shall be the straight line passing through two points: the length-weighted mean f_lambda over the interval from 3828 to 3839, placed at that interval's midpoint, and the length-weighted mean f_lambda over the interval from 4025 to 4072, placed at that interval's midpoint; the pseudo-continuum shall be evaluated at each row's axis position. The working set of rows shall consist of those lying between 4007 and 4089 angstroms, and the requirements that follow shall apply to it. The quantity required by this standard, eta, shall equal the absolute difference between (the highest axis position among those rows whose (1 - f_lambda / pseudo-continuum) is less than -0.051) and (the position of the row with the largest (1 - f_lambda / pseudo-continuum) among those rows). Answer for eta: 30.0 angstroms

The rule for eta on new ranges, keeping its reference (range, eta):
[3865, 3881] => 1.8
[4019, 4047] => 7.4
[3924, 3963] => 23.6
